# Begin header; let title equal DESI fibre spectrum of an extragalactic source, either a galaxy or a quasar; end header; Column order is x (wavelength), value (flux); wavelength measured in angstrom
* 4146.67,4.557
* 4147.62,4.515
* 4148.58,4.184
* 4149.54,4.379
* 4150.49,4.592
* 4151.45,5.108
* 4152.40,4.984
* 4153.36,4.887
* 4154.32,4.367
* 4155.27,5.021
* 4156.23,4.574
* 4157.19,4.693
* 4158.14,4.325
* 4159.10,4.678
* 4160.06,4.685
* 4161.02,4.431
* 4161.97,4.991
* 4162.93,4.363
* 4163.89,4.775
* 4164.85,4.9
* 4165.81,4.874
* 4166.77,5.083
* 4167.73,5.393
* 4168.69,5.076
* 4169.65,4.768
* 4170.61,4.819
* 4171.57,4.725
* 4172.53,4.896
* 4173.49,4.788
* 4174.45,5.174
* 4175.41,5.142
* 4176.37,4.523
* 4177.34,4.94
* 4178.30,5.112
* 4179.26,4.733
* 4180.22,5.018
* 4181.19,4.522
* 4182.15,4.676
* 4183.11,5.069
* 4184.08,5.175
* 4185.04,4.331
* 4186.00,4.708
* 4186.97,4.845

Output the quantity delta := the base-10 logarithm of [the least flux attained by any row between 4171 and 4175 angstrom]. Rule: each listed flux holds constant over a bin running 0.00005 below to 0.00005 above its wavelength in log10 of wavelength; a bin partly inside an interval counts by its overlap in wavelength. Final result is 0.67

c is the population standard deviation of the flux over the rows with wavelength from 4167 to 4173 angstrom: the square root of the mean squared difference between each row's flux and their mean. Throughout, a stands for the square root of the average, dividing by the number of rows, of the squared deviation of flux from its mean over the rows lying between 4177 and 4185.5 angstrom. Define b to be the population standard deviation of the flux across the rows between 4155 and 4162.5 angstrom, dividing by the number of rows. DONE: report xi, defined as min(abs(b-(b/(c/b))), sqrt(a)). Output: 0.00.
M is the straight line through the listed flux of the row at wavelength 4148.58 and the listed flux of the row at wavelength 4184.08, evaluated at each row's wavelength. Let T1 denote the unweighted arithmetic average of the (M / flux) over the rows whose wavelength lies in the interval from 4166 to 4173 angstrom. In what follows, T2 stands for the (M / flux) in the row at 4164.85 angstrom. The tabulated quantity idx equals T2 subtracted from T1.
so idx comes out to 0.02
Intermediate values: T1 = 0.96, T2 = 0.95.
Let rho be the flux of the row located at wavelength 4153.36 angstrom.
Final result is 4.887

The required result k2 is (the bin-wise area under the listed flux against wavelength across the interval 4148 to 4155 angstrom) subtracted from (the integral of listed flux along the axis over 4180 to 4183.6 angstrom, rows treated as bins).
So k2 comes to -15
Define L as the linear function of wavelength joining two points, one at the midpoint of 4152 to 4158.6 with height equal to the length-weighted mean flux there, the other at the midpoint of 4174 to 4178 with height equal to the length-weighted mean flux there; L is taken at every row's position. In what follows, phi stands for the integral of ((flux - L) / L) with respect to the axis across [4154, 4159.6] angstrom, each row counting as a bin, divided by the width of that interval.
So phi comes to -0.02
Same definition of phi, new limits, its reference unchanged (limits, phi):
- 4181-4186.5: -0.06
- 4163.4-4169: 0.04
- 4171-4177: -0.01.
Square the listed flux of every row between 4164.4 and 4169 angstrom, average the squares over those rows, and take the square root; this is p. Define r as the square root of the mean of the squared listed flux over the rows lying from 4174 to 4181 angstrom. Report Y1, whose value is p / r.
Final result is 1.02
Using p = 5.07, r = 5.0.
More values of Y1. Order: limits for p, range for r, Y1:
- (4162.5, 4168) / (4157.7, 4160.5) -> 1.07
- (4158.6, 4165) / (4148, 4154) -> 1.00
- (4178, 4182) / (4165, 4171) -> 0.97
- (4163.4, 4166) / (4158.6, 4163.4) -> 1.05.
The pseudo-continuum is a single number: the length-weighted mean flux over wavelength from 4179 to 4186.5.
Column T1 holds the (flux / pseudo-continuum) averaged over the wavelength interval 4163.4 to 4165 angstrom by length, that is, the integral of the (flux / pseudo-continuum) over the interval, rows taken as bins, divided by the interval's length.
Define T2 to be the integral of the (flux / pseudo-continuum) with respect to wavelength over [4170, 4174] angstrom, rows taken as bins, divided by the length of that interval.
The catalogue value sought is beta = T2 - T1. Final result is 0.000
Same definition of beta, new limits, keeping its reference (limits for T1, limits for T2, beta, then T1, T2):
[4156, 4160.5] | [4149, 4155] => 0.028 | 0.96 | 0.99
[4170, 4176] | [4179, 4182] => -0.036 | 1.03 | 0.99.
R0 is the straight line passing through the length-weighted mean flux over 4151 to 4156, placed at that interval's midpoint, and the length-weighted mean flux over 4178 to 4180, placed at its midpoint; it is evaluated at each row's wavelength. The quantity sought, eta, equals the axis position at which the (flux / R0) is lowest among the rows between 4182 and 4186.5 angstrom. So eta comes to 4185.04 angstrom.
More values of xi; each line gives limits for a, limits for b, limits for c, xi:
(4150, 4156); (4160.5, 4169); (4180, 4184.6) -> 0.07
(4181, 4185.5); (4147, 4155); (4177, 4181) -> 0.38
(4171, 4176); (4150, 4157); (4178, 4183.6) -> 0.04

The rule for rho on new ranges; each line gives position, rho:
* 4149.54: 4.379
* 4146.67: 4.557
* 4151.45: 5.108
